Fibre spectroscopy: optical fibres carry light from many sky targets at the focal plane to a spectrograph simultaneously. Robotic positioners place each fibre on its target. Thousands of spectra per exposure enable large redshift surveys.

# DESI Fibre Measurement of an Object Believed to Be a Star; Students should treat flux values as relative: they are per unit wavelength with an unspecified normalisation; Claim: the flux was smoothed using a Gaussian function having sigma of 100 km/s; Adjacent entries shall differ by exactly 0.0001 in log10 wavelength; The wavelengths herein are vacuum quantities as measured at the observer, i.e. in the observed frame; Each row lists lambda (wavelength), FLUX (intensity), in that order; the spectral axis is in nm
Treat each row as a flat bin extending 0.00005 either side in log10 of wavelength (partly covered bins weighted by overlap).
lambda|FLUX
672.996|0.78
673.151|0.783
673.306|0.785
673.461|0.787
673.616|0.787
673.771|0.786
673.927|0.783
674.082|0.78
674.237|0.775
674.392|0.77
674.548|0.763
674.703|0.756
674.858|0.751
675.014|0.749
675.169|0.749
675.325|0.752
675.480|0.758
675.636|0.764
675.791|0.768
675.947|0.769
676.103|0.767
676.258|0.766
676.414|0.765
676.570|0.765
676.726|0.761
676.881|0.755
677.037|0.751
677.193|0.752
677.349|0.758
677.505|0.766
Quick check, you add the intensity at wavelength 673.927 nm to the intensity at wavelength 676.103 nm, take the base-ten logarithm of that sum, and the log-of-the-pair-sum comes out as 0.190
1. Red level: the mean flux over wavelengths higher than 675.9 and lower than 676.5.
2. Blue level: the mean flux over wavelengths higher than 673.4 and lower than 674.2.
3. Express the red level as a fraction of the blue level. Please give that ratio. 0.98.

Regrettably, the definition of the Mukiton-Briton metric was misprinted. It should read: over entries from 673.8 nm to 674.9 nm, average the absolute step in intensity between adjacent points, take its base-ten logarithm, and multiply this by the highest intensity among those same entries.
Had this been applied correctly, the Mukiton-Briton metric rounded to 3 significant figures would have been -1.78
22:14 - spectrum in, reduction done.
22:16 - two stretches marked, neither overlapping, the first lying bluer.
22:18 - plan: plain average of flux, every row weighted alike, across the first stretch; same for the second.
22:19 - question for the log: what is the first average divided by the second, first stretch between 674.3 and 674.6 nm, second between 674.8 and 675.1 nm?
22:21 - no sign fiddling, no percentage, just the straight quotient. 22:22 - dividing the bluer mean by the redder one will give 1.02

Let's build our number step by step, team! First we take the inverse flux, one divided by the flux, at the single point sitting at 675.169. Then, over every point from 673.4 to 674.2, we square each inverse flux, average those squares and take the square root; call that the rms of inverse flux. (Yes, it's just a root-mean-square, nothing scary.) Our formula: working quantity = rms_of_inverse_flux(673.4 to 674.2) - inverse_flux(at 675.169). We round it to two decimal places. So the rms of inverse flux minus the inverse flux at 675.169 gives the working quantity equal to -0.06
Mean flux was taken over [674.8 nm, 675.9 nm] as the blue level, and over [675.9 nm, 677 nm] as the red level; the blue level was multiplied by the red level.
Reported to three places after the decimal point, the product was 0.577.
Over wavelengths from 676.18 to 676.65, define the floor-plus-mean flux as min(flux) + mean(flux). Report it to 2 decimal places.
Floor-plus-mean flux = 1.53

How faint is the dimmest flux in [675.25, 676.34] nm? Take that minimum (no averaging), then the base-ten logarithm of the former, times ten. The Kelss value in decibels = -1.24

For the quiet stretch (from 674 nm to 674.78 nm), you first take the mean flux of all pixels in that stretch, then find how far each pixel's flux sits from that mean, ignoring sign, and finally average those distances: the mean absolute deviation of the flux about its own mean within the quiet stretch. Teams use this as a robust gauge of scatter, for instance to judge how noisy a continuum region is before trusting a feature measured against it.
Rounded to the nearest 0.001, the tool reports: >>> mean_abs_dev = 0.007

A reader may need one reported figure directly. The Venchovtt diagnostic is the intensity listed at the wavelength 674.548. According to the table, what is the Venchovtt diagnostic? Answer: 0.763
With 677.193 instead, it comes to 0.752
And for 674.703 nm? 0.756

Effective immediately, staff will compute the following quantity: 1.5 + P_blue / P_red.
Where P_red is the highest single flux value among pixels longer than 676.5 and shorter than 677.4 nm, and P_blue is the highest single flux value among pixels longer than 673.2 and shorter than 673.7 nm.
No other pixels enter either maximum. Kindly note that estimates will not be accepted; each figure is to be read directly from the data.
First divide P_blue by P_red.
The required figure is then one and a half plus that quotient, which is 2.53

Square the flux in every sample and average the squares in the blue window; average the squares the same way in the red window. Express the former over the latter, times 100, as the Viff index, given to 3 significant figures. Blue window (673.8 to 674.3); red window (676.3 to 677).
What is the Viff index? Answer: 105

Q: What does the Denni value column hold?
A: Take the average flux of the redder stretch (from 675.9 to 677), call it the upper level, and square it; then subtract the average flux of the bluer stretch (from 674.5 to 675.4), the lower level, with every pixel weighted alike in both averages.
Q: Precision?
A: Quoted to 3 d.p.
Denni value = -0.170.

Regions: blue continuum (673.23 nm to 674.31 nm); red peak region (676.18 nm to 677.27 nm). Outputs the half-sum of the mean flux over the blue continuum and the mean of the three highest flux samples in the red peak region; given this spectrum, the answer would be 0.774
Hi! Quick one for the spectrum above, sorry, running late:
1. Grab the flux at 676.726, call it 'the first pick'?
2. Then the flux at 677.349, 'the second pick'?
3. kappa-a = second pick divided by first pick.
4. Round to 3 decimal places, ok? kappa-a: 0.996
